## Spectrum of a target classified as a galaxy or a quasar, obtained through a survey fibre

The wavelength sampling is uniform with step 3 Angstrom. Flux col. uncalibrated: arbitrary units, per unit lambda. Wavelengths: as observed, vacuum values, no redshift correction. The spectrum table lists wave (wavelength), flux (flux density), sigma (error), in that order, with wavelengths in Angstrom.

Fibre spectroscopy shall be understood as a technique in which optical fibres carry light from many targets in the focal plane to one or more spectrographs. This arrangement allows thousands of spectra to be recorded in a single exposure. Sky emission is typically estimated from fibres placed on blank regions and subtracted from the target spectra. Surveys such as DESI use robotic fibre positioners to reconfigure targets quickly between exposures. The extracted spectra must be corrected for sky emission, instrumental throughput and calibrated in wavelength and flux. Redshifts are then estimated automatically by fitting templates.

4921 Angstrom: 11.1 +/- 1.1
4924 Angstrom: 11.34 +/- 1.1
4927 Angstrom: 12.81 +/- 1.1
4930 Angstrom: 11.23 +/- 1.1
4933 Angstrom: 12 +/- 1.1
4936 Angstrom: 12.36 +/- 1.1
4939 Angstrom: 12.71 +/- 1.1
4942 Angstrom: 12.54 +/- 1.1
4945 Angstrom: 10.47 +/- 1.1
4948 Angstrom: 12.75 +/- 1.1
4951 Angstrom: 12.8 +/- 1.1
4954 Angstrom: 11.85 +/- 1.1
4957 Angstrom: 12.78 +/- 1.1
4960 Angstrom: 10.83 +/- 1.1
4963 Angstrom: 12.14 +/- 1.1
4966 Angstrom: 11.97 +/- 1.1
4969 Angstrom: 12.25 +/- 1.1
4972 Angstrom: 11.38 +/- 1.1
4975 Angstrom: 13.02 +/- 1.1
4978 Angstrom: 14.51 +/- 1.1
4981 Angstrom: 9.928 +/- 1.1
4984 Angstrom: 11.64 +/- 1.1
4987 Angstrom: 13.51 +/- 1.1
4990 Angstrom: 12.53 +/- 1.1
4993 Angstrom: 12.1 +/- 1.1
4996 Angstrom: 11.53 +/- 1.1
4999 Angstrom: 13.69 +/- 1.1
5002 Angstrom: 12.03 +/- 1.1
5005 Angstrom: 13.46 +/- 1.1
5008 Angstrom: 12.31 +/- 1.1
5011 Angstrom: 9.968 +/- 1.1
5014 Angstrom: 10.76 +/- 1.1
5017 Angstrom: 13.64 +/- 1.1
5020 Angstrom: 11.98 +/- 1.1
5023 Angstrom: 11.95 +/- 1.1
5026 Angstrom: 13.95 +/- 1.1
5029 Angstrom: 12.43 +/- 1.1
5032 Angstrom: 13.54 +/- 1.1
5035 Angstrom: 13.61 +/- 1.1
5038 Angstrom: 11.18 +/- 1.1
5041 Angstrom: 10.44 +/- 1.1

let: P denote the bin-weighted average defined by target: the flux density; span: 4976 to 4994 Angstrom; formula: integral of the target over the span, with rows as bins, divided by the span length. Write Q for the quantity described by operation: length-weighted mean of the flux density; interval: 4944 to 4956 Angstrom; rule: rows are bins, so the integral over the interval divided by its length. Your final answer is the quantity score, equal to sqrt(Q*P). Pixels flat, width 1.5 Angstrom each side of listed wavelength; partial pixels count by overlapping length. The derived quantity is 12.2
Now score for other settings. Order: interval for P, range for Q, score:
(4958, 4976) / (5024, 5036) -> 12.6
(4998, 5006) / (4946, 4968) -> 12.6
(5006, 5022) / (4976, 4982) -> 12.1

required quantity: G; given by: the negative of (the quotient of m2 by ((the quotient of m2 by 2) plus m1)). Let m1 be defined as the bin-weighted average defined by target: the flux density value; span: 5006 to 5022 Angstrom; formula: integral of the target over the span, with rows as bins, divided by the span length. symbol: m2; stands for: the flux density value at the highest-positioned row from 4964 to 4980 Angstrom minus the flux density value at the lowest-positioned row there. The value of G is -0.19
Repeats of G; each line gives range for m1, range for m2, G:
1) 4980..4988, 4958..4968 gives -0.09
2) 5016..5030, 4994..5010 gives -0.06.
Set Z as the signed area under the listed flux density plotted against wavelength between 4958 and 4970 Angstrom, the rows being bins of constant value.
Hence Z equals 142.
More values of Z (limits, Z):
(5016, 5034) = 232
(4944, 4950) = 71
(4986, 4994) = 102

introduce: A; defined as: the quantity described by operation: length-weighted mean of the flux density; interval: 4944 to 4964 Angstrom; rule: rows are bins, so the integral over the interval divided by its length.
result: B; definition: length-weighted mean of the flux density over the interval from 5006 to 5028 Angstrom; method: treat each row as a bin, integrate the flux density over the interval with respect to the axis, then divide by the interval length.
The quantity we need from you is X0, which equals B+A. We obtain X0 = 24.1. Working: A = 12.0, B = 12.12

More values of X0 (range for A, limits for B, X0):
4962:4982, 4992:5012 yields 24.4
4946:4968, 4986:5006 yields 24.8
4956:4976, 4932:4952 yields 24.2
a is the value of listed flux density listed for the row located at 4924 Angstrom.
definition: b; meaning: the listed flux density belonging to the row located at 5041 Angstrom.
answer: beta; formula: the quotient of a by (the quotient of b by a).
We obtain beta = 12.3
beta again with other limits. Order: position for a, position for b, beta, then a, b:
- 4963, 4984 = 12.7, 12.14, 11.64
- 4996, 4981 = 13.4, 11.53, 9.928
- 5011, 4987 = 7.4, 9.968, 13.51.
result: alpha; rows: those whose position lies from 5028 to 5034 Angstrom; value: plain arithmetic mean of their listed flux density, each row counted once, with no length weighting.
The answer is 13.0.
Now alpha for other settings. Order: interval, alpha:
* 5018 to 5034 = 12.8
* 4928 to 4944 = 12.2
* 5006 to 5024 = 11.8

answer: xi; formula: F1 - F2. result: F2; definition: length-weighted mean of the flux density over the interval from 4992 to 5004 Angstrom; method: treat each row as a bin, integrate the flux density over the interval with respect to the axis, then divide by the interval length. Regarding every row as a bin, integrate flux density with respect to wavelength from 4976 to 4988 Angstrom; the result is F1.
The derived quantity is 136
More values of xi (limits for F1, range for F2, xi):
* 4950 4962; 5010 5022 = 133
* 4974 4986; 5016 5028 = 135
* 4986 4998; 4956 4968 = 137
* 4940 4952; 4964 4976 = 134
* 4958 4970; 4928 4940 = 130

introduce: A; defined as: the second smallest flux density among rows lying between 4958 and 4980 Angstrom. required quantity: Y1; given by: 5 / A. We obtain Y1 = 0.439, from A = 11.38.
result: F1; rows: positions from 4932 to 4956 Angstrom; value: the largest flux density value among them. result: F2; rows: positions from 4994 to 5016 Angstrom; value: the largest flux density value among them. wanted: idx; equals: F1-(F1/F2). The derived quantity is 11.9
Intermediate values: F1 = 12.8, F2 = 13.69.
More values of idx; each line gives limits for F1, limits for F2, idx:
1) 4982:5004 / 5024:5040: 12.7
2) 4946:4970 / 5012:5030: 11.9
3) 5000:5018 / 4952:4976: 12.6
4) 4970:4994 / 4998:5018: 13.5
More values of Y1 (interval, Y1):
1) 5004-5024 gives 0.465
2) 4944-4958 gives 0.422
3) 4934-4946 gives 0.405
